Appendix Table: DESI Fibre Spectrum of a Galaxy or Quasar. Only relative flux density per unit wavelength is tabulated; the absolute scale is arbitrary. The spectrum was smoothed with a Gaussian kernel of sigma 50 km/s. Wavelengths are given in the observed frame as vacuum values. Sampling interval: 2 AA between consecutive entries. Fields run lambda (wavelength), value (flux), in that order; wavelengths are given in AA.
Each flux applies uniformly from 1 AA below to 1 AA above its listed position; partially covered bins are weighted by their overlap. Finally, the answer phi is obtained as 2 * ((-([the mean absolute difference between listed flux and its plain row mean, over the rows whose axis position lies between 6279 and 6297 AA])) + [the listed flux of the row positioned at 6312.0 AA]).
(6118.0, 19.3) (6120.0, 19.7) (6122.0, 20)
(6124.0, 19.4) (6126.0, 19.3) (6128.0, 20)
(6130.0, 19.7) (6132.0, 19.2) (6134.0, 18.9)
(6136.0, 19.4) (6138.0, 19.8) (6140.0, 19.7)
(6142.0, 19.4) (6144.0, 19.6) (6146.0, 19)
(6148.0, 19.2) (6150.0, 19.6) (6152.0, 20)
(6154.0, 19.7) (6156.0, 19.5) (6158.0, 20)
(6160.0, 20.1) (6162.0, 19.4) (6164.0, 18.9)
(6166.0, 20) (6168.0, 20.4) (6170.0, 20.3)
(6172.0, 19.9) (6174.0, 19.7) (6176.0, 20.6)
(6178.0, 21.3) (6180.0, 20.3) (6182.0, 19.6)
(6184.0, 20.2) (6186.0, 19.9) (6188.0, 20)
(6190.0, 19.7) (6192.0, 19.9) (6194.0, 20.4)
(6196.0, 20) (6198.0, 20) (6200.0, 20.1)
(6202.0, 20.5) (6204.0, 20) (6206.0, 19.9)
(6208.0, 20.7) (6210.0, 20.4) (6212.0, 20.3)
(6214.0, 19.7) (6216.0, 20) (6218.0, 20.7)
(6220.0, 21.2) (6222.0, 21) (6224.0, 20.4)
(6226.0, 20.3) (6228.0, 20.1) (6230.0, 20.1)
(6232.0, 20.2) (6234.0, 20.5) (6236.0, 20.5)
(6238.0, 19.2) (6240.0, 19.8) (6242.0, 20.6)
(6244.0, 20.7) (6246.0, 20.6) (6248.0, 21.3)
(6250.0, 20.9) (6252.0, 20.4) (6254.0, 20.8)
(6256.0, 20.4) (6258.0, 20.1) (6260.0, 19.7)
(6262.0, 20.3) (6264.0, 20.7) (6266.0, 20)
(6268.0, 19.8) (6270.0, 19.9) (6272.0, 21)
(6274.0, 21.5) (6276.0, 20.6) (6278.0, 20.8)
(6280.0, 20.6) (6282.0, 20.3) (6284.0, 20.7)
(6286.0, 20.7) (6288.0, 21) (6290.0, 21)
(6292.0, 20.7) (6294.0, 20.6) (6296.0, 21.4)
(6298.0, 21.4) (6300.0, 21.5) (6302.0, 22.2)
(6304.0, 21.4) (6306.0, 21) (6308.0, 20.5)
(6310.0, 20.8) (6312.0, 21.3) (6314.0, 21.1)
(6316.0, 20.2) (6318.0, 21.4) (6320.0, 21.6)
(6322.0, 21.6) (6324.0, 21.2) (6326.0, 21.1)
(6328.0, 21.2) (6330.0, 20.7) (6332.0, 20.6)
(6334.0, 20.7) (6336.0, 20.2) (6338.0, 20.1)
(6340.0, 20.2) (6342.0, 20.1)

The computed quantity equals 42.1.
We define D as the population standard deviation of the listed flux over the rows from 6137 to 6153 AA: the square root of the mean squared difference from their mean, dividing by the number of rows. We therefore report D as 0.304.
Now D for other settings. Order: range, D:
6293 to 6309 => 0.510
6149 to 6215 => 0.430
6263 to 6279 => 0.557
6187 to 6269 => 0.434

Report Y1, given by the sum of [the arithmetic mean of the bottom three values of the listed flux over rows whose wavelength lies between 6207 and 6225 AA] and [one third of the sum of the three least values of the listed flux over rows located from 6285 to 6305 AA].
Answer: 40.7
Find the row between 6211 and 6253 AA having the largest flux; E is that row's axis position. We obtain 6248.0 AA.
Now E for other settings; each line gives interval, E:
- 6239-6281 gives 6274.0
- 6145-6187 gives 6178.0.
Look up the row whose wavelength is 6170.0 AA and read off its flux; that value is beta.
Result 20.3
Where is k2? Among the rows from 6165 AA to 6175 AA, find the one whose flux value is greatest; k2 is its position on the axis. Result 6168.0 AA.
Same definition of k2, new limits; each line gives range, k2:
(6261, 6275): 6274.0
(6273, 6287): 6274.0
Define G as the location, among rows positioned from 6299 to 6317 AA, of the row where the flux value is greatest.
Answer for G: 6302.0 AA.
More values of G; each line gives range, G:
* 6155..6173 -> 6168.0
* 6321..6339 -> 6322.0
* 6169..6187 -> 6178.0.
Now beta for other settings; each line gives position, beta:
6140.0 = 19.7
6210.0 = 20.4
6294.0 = 20.6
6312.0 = 21.3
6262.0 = 20.3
